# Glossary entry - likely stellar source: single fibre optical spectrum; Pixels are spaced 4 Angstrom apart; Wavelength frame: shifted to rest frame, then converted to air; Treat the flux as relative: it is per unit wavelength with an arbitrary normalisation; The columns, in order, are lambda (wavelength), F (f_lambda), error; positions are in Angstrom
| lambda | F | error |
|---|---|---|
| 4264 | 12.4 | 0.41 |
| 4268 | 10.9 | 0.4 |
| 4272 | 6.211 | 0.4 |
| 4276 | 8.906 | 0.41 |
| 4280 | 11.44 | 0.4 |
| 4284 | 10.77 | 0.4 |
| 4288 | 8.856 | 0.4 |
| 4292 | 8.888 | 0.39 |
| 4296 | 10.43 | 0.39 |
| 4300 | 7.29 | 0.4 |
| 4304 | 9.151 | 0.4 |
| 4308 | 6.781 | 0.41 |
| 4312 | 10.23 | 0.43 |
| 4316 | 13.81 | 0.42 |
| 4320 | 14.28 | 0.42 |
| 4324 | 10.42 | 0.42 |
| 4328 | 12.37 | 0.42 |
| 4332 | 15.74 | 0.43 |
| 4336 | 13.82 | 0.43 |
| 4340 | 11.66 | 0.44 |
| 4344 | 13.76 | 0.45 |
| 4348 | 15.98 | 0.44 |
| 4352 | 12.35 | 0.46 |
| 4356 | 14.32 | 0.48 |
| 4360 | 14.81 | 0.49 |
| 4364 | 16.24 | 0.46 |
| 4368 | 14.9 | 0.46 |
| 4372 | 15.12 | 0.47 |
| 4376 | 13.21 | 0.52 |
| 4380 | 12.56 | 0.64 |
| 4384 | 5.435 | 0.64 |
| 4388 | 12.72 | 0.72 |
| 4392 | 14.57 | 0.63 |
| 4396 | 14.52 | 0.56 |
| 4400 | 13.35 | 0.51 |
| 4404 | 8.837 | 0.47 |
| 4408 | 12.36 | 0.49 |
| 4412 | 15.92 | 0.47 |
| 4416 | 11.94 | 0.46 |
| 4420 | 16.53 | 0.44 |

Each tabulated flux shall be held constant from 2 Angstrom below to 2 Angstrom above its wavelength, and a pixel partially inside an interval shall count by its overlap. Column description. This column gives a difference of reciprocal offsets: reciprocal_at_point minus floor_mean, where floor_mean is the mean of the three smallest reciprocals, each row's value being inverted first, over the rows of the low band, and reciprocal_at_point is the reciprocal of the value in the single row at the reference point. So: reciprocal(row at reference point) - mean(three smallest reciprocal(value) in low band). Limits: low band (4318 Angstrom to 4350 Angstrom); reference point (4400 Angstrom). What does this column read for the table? 0.010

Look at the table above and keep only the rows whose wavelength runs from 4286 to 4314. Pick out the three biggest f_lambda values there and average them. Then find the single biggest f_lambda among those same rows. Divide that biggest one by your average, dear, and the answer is 1.05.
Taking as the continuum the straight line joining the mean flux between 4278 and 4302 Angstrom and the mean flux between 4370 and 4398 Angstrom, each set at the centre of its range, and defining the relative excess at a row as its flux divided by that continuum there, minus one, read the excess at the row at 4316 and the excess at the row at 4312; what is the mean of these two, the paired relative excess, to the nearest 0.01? 0.16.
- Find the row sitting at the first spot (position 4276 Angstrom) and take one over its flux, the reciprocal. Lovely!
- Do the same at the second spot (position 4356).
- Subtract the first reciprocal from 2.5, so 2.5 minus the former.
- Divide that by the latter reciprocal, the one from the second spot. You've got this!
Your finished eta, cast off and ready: 34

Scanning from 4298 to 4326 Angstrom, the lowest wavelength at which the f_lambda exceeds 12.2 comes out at 4316 Angstrom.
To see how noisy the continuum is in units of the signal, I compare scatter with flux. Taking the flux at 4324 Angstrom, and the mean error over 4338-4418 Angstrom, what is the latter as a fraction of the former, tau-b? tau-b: 0.0492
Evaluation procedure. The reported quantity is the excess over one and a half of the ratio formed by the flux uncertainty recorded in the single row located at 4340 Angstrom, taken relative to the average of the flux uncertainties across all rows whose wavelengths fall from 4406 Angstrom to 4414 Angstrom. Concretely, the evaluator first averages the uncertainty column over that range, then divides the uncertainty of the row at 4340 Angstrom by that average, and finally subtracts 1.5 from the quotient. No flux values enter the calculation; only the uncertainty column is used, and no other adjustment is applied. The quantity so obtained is -0.583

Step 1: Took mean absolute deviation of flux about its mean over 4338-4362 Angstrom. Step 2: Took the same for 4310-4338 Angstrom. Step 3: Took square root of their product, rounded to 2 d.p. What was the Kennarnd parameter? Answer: 1.43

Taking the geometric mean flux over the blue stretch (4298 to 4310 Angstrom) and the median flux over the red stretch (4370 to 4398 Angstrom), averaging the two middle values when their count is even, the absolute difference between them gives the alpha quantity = 5.5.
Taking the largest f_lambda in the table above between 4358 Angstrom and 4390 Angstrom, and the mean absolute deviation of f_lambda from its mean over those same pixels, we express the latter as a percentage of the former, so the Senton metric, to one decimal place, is 13.3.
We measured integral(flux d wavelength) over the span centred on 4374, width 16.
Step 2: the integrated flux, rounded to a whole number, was 223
